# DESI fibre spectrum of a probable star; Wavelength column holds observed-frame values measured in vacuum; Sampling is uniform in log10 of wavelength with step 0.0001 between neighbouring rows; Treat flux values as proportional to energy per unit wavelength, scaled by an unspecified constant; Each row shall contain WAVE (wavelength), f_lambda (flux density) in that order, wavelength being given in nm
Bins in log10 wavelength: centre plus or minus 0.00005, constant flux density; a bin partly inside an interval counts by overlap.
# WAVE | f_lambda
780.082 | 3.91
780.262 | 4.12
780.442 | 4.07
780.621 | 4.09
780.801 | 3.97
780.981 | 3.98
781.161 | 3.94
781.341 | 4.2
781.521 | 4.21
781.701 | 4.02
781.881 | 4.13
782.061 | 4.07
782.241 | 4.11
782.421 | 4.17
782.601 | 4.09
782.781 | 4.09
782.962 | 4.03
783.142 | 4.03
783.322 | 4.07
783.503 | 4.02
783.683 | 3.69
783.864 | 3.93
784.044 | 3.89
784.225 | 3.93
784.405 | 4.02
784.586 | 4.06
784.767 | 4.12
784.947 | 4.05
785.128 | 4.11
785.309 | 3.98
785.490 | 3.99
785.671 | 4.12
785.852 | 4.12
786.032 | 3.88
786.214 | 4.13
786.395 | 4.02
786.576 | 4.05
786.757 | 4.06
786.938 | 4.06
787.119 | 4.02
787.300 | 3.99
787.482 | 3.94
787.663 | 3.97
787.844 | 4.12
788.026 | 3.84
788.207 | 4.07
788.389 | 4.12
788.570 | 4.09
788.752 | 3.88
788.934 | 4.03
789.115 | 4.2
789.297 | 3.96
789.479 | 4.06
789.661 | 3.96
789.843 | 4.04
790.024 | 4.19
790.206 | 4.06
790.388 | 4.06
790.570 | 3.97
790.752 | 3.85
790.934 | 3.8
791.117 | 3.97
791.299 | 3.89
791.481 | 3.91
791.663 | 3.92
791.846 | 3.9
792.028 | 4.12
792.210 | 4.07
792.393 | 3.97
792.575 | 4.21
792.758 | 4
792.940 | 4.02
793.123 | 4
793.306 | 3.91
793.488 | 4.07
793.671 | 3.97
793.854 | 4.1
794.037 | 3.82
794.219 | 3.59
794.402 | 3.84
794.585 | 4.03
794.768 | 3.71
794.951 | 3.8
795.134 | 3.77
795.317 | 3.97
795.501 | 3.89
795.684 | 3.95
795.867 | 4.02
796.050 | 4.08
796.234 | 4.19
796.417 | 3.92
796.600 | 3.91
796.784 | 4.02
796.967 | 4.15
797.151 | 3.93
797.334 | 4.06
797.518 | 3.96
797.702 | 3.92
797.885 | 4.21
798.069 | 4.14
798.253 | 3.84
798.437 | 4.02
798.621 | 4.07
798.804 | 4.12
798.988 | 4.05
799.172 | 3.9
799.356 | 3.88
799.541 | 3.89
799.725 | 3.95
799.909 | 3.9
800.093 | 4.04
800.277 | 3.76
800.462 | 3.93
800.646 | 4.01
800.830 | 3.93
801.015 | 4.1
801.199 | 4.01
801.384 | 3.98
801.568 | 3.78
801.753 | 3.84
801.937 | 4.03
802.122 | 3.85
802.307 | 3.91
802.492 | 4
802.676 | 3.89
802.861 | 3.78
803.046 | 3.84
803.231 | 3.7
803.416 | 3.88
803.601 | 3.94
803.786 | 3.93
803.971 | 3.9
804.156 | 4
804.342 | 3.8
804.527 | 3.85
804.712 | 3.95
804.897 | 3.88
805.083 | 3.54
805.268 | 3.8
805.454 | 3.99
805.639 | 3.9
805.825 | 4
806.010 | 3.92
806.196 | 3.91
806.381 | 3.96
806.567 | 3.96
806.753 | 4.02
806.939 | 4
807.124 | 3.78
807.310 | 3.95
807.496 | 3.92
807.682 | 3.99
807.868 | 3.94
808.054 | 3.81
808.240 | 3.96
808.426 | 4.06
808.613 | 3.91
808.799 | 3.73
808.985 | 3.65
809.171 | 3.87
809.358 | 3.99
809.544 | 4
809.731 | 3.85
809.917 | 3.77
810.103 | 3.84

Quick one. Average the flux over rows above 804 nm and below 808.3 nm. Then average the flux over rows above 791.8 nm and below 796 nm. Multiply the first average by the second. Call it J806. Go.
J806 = 15.4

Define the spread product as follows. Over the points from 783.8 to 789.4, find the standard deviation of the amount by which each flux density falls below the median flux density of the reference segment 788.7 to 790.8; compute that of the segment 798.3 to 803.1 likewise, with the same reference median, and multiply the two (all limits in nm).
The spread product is 0.009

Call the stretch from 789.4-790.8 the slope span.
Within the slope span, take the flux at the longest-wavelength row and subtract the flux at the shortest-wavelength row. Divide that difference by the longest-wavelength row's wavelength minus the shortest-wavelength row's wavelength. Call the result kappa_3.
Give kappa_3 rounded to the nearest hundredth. -0.16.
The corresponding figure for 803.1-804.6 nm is 0.12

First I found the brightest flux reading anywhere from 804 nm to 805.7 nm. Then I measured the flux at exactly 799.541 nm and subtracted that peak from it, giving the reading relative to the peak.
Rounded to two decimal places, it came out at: -0.11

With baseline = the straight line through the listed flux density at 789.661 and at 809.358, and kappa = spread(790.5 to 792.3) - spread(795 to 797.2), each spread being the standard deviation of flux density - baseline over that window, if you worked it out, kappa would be -0.020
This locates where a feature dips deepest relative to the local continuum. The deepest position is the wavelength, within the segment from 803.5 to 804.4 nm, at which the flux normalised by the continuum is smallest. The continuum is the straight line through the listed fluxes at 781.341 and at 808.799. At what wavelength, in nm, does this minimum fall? 804.342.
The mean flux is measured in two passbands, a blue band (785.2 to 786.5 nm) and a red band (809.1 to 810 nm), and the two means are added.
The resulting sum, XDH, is 7.93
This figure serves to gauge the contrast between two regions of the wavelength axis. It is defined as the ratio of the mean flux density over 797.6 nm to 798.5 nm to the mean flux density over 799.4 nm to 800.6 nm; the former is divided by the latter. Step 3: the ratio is 1.03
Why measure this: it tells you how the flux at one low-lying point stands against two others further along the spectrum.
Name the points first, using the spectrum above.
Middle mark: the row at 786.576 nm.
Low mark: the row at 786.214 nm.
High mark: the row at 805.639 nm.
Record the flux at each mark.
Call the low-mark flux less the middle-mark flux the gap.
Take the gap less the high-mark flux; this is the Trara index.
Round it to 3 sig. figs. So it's -3.82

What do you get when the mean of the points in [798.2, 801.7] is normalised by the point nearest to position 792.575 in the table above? 0.94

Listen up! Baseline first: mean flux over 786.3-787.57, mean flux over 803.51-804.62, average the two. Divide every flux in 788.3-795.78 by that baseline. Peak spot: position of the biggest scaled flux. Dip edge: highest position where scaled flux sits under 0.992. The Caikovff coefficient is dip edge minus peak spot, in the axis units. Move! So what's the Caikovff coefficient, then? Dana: 2.93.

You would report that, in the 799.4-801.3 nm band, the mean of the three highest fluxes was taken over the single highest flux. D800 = 0.988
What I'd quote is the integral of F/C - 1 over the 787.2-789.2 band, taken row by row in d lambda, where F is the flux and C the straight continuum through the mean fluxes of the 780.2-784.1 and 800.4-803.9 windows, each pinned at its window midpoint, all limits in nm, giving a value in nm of 0.010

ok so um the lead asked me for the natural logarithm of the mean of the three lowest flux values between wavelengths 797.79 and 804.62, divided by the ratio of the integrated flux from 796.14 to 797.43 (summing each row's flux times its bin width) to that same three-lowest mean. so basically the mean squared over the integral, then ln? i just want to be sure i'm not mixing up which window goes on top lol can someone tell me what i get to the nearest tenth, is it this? 1.0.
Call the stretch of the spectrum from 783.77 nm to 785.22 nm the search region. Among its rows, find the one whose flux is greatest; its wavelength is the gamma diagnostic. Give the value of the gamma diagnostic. 784.767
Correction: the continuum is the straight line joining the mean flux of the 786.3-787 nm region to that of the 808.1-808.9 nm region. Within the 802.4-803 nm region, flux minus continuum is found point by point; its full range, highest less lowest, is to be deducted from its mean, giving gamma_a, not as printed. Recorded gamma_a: -0.28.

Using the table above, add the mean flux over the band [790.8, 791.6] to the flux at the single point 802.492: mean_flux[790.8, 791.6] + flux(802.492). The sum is 7.89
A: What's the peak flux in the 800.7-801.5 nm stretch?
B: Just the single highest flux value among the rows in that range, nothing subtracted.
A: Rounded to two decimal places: 4.10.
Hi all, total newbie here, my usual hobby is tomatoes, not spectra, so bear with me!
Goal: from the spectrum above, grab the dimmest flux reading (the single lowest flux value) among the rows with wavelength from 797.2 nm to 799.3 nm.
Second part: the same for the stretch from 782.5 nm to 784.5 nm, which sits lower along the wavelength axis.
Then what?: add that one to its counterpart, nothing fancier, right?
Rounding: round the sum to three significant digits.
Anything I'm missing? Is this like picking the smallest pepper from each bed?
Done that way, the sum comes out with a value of 7.53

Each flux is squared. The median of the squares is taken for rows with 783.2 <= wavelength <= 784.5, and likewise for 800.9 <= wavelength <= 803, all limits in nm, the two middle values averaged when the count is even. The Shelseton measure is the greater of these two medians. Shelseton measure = 15.4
